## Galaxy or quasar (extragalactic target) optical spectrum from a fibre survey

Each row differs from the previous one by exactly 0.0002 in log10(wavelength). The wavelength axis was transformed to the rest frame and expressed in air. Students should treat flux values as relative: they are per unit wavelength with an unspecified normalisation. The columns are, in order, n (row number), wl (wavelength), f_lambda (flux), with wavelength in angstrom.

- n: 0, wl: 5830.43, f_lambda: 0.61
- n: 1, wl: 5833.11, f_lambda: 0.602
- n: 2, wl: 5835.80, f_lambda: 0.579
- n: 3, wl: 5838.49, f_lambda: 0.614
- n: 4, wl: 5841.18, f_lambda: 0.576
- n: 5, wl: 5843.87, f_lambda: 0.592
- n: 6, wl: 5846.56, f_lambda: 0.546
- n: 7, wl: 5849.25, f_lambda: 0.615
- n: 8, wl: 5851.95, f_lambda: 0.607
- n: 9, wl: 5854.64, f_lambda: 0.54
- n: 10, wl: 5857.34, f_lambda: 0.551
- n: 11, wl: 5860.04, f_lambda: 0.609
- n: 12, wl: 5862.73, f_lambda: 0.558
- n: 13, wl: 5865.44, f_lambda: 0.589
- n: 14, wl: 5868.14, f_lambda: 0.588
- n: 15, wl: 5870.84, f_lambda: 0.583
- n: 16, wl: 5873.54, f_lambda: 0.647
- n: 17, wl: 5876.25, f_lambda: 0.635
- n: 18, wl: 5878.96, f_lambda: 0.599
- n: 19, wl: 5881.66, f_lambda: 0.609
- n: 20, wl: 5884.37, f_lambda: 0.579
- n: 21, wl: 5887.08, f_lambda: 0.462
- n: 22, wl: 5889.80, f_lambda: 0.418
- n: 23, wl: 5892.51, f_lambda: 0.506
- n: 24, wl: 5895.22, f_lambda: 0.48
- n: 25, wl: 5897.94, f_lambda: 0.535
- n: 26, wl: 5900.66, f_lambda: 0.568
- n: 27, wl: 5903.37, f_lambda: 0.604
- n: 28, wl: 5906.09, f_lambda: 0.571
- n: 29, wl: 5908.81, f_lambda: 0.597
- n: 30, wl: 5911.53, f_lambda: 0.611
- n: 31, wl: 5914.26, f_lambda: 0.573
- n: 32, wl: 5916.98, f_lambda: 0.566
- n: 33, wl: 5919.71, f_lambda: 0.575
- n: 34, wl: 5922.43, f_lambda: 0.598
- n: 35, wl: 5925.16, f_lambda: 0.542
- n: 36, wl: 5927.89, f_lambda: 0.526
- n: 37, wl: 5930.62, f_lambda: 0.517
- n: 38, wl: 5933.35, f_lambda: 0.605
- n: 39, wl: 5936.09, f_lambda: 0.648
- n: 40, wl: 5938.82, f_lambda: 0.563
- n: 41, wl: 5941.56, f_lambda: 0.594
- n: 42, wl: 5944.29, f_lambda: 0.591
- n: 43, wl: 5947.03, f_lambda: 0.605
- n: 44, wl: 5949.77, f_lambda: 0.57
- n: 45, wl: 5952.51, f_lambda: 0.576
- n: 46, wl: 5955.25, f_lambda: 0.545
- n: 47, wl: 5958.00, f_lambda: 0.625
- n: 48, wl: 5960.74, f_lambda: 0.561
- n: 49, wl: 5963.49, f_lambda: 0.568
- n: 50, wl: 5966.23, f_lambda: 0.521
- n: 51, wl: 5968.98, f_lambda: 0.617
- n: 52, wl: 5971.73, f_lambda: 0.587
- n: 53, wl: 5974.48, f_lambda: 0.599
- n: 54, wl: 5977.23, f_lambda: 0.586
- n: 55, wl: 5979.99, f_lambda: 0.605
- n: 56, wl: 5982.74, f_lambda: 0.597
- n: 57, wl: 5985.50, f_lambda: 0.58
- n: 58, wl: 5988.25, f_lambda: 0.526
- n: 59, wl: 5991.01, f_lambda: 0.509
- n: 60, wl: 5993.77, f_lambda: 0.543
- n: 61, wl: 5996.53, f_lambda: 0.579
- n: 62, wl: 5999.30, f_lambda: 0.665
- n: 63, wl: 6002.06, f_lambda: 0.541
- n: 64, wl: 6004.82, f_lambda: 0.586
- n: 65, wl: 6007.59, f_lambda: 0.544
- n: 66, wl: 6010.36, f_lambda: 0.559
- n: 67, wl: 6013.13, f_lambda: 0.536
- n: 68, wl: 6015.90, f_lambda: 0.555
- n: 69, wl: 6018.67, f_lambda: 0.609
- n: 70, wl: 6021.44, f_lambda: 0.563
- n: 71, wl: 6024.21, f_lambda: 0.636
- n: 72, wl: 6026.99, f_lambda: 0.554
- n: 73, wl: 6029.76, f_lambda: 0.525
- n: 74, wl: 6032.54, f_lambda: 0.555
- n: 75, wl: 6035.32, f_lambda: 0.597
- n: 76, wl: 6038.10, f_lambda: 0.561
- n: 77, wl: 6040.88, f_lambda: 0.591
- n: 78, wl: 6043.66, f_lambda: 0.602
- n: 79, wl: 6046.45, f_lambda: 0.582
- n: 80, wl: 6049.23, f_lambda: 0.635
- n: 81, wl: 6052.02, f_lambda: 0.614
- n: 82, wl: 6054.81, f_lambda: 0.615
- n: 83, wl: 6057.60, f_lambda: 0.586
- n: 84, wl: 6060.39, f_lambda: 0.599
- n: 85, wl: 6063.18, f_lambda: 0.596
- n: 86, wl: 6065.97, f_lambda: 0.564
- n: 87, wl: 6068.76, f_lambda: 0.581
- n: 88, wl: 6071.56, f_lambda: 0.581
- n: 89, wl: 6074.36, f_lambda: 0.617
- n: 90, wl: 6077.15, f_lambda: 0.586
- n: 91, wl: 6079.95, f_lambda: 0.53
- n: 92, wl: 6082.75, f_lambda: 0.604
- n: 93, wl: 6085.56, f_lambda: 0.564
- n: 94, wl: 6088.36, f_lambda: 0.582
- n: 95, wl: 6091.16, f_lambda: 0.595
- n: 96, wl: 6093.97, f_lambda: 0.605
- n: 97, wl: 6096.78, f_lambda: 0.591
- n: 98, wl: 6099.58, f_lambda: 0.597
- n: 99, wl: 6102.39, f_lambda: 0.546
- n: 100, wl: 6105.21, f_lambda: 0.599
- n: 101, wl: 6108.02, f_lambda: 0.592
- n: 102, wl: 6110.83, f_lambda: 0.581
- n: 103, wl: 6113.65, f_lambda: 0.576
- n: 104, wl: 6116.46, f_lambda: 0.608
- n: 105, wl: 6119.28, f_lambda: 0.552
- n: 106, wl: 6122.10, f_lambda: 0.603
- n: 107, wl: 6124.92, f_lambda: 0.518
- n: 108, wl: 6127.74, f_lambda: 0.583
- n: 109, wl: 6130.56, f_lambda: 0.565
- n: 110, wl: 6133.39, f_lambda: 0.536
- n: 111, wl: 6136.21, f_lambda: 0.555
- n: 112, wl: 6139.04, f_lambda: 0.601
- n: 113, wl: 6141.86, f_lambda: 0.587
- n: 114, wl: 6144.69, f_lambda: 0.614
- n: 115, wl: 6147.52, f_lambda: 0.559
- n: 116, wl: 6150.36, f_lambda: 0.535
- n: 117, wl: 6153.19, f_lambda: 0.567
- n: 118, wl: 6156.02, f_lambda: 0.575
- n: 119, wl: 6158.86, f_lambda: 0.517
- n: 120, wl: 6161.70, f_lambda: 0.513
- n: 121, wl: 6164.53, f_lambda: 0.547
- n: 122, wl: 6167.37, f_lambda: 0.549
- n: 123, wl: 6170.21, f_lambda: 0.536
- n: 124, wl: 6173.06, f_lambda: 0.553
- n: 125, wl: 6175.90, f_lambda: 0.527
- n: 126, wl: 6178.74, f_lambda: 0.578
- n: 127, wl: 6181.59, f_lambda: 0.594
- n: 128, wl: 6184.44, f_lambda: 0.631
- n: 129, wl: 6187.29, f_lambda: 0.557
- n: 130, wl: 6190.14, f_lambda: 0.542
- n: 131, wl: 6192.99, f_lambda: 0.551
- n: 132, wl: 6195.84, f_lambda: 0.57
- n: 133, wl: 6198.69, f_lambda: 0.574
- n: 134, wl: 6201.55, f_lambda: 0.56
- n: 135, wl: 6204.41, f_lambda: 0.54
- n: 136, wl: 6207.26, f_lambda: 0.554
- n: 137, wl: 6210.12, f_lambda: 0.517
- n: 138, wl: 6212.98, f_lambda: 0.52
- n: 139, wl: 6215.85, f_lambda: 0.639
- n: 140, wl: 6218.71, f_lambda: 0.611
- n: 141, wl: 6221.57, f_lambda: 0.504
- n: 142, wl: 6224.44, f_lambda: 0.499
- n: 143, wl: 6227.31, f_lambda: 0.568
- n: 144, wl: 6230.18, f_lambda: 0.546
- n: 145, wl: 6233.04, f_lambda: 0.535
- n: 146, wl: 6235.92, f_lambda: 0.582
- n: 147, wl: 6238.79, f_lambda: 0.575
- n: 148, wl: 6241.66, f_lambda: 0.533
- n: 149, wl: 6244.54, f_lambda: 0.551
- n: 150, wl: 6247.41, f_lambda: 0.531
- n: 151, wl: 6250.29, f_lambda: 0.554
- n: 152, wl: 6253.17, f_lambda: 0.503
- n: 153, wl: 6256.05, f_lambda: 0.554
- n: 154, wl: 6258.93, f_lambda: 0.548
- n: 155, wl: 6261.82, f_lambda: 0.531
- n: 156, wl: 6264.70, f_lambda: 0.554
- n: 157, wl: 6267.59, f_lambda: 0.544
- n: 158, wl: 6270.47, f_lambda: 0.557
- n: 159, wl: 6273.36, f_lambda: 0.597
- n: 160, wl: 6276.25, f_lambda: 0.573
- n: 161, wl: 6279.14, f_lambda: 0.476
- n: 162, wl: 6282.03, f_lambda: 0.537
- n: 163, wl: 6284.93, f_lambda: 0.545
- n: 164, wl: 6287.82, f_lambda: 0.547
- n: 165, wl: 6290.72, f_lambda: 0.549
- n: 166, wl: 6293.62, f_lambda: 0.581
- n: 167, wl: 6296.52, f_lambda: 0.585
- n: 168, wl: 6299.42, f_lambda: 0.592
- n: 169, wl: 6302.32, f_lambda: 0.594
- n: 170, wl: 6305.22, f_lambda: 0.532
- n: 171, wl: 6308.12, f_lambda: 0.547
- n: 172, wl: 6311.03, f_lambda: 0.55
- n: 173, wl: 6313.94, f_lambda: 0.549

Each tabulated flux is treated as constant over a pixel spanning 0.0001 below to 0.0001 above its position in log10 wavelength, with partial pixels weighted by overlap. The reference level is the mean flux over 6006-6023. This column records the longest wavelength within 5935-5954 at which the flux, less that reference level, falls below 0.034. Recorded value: 5952.51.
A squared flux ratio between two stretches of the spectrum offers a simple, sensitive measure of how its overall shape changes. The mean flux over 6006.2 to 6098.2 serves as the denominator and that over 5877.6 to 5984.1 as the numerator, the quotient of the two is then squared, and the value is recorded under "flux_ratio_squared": 0.96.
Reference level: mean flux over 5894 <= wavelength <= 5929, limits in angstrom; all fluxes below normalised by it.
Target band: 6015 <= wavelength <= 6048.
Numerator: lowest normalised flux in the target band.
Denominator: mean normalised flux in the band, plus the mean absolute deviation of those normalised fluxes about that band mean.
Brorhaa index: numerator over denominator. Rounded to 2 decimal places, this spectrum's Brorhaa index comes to 0.87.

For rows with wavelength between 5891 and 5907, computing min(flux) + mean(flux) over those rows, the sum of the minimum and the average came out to 1.02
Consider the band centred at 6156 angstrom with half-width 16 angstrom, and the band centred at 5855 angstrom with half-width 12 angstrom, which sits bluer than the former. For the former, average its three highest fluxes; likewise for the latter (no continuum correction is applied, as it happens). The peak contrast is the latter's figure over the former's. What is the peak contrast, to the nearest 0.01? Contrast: 1.03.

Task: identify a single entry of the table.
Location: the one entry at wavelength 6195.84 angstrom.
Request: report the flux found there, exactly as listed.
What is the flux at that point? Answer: 0.57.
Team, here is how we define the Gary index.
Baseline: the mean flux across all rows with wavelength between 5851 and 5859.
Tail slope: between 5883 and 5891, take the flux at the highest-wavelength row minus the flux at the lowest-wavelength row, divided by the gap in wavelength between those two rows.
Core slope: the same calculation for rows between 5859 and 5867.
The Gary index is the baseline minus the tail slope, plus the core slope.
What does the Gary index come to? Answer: 0.592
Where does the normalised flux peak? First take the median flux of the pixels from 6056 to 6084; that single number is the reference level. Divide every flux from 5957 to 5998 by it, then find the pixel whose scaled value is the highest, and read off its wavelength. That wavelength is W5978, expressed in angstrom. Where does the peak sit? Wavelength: 5958.00 angstrom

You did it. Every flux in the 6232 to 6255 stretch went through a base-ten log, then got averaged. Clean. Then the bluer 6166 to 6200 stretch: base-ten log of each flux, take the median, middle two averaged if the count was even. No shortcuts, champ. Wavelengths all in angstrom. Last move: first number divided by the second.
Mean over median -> 1.03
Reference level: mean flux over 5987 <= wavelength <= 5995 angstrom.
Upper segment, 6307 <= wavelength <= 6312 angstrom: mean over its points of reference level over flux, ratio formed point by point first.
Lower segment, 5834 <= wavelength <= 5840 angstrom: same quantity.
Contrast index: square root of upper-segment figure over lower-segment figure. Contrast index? 1.042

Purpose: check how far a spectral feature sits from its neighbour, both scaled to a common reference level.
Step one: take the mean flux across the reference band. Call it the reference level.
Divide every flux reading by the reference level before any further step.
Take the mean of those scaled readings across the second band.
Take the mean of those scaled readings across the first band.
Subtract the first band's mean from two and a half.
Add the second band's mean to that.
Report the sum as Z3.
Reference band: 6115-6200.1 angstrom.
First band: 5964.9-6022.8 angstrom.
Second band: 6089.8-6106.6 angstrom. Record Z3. 2.53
